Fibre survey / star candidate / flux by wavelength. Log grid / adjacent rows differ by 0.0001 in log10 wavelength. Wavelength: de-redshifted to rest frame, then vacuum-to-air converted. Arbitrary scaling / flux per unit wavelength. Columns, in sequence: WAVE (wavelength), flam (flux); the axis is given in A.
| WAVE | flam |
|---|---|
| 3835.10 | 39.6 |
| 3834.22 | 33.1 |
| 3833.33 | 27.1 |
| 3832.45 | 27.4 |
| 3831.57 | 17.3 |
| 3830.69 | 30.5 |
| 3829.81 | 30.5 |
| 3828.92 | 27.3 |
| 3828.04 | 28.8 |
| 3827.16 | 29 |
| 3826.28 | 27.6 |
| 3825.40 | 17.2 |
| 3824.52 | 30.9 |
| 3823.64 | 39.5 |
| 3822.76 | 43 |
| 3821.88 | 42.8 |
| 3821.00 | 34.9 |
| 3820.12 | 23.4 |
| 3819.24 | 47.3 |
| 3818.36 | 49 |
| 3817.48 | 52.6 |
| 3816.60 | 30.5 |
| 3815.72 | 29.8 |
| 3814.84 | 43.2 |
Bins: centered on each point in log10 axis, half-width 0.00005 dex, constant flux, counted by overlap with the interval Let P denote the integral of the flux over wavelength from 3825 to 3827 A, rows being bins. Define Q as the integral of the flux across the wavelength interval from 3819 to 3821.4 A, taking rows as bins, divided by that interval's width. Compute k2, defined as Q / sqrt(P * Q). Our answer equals 0.85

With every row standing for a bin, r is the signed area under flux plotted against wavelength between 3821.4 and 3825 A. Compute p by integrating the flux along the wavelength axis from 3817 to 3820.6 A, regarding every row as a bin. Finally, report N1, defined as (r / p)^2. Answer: 0.8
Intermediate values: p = 154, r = 140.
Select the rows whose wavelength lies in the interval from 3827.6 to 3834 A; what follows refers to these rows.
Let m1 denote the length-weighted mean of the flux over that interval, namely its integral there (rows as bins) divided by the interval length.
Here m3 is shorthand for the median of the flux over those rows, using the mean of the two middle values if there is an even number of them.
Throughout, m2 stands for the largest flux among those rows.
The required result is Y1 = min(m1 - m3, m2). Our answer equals -0.2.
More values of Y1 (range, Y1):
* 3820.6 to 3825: -1.4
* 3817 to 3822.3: -3.5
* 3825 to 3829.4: -1.5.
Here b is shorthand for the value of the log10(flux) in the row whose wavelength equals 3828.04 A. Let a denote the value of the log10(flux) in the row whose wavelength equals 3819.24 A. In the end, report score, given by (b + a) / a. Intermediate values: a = 1.67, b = 1.46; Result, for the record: 1.87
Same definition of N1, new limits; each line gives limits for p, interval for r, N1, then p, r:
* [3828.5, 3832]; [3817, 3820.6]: 2.8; 92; 154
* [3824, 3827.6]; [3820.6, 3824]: 2.0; 95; 136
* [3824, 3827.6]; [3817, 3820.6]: 2.6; 95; 154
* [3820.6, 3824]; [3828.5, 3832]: 0.5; 136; 92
